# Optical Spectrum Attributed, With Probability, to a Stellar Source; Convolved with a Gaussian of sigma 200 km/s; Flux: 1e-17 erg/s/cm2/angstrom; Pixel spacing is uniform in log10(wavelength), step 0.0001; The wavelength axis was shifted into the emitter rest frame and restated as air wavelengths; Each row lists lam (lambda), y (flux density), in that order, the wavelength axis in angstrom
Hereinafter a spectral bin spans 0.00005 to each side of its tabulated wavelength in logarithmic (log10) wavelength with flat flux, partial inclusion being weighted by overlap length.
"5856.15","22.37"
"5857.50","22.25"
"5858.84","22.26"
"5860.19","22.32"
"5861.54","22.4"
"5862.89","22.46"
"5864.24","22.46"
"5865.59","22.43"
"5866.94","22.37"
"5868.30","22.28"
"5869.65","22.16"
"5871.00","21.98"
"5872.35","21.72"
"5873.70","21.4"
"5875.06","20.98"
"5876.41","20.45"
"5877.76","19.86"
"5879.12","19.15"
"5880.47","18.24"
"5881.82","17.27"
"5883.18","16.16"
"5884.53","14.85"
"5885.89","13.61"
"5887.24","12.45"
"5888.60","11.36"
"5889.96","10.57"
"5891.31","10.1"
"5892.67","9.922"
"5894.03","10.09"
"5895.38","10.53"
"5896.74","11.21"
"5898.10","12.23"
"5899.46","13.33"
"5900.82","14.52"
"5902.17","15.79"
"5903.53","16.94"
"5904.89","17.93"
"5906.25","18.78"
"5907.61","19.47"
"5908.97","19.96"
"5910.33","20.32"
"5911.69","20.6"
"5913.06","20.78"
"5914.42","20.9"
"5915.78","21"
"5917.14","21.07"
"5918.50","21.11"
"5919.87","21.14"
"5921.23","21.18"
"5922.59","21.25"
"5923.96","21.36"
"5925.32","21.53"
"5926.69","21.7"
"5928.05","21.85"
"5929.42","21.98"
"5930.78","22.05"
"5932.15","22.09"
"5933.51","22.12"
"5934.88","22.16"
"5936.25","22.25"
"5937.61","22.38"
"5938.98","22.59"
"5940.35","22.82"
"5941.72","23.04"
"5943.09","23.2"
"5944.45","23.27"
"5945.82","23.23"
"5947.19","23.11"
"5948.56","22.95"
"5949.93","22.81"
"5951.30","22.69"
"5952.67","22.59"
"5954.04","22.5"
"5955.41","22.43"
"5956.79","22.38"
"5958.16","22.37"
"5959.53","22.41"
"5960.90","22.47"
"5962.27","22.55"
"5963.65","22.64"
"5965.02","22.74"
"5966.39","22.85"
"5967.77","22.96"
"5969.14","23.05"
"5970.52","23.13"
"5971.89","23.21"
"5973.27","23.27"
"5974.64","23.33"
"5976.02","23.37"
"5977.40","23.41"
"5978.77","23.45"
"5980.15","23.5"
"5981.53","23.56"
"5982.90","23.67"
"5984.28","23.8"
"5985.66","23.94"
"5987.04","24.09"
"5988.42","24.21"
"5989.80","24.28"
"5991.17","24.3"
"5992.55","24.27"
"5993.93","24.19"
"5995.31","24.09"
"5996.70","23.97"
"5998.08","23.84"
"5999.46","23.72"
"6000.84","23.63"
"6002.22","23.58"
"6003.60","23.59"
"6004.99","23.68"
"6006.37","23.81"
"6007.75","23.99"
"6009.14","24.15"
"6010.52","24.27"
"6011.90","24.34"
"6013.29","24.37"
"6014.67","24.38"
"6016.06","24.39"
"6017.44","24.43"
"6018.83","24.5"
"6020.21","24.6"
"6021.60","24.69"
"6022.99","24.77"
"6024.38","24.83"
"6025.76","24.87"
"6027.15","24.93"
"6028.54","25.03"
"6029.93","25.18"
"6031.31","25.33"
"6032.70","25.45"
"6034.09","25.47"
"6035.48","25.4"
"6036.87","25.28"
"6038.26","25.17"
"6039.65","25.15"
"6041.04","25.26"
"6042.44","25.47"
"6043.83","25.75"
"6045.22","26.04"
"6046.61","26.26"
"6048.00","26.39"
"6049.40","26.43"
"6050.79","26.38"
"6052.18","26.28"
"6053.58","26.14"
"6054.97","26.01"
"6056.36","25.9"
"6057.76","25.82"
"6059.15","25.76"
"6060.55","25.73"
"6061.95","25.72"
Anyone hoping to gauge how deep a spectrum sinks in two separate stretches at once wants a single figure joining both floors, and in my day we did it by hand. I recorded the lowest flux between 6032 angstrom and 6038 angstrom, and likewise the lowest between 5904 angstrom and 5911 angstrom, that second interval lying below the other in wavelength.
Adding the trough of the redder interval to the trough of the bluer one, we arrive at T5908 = 43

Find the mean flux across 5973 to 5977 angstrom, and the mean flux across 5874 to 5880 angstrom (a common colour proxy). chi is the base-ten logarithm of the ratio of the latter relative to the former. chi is -0.064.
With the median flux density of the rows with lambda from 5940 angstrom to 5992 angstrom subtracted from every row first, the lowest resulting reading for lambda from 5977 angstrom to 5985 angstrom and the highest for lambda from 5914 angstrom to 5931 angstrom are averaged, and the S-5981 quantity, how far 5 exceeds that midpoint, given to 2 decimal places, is 5.39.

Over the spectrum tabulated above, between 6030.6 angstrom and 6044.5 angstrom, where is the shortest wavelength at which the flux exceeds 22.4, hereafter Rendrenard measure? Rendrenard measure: 6031.31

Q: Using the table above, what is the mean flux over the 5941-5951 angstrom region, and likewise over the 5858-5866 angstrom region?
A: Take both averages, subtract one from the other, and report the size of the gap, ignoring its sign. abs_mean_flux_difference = 0.7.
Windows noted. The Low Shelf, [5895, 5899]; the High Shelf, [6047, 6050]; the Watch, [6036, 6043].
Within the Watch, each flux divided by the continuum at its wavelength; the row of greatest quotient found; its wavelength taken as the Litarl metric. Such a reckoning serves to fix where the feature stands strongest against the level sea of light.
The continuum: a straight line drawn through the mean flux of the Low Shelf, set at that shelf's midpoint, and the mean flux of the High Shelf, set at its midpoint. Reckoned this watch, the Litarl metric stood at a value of 6036.87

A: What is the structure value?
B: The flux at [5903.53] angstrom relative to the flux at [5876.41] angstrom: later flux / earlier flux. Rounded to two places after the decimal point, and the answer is 0.83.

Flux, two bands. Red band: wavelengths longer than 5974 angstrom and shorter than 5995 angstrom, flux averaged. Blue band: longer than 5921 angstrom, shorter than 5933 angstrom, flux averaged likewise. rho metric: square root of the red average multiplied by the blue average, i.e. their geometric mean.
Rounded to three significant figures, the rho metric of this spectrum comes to 22.7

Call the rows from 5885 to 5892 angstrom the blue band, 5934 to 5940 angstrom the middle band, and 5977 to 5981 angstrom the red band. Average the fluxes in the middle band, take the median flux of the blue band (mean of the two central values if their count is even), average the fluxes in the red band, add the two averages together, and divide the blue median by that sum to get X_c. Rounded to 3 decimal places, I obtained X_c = 0.248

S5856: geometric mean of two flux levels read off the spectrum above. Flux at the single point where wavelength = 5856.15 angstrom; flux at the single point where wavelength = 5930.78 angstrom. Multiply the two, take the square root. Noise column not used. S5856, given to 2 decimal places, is 22.21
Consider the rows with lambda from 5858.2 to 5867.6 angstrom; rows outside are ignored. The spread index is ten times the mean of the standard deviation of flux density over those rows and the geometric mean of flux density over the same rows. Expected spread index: 112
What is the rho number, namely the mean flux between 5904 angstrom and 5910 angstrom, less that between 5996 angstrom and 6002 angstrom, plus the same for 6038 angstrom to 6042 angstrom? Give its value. 20.4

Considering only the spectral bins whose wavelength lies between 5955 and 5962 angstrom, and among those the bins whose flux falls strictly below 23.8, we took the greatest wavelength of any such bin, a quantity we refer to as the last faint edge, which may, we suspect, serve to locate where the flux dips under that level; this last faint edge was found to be 5960.90 angstrom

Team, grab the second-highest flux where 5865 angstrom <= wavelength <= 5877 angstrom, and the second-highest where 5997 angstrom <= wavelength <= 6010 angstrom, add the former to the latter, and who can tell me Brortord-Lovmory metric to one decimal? 46.4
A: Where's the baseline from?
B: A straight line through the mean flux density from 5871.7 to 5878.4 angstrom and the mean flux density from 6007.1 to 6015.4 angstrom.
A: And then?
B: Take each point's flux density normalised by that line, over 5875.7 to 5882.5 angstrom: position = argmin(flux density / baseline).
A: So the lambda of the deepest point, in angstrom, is 5881.82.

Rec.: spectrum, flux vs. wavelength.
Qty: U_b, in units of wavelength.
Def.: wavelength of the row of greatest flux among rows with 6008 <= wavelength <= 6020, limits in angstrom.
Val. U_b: 6018.83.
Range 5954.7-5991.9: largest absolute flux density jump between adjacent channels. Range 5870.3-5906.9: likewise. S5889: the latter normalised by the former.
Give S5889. 8.7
